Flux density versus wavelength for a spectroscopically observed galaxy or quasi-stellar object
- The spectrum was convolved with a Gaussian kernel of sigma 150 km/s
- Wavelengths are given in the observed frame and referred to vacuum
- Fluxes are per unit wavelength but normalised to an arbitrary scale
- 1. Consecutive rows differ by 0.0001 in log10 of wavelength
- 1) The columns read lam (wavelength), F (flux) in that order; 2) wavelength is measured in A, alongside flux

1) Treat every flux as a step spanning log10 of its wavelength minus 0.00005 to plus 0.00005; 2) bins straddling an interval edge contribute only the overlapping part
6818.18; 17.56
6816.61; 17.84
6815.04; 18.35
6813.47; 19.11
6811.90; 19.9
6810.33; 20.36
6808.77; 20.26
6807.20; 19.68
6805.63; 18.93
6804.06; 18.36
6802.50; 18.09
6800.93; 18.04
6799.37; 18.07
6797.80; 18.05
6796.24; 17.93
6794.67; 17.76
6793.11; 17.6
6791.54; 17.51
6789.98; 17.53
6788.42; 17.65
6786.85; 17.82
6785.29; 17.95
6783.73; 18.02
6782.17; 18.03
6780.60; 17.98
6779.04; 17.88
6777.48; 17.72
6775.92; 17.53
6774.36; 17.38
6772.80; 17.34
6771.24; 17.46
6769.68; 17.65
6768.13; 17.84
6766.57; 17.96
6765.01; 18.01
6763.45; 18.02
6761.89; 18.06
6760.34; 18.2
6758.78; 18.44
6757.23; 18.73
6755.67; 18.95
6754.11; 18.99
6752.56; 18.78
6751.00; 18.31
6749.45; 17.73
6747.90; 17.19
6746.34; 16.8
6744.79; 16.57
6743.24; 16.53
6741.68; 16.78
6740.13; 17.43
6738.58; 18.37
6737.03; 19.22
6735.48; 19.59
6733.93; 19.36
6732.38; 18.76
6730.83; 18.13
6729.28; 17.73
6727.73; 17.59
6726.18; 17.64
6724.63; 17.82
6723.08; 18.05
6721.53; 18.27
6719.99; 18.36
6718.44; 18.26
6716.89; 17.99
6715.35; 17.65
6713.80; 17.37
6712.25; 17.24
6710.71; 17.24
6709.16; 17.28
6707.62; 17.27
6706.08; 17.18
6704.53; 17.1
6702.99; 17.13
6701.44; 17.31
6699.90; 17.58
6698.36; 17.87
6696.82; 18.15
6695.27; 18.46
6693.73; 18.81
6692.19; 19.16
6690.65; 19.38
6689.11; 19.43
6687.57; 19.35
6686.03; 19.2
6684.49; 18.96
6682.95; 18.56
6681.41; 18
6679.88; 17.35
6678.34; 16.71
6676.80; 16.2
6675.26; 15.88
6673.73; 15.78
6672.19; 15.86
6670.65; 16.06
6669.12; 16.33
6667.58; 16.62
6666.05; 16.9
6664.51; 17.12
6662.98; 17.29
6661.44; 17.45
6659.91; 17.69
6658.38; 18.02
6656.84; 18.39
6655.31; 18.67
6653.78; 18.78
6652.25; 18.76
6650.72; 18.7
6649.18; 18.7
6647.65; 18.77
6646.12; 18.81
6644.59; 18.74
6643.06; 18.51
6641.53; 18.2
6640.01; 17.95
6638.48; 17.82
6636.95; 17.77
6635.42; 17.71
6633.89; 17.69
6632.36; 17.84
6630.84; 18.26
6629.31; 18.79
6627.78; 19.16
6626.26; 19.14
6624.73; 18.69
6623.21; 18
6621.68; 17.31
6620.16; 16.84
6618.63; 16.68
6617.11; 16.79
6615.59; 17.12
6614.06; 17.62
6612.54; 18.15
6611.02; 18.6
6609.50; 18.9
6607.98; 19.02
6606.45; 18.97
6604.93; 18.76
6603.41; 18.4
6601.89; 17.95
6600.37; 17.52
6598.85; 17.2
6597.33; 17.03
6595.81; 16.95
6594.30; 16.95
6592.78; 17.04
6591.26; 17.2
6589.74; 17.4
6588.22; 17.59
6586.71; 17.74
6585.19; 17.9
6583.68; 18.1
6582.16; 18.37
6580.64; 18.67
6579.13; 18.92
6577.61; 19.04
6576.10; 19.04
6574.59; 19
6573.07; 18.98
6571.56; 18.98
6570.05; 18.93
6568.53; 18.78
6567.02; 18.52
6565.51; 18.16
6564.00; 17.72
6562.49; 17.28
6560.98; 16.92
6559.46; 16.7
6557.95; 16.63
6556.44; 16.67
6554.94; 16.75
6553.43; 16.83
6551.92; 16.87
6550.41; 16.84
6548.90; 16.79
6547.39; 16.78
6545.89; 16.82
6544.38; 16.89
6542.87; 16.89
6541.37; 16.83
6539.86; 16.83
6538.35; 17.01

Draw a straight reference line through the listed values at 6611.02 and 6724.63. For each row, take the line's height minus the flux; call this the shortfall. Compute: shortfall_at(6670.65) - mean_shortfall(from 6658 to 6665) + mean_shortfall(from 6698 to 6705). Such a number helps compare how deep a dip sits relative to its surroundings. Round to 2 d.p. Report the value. 1.97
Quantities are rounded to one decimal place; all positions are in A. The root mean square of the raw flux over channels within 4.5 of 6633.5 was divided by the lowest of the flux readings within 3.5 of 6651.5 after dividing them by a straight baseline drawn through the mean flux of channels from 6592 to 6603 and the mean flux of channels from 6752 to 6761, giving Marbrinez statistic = 17.1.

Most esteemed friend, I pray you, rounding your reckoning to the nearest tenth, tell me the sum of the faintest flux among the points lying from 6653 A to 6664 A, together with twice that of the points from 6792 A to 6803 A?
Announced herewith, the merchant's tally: 52.5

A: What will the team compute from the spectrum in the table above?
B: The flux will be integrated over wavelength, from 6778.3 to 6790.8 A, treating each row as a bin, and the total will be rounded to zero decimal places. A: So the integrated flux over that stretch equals 223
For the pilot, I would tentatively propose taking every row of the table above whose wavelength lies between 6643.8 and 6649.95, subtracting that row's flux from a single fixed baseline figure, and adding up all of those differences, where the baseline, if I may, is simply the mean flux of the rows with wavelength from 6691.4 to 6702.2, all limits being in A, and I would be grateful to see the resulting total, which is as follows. -2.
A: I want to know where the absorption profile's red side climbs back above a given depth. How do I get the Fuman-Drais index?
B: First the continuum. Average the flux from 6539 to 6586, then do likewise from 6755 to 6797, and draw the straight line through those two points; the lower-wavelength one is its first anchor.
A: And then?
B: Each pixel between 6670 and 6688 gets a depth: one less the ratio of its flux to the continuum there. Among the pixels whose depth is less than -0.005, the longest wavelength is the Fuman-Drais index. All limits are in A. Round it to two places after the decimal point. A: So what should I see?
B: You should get 6687.57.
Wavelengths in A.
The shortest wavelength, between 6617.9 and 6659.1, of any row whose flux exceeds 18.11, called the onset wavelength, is 6624.73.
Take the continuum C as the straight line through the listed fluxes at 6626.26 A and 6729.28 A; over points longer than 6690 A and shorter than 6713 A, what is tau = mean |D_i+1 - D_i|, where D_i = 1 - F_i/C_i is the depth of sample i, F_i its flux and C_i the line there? 0.009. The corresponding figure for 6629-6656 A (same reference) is 0.008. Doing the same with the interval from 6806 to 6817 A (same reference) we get 0.032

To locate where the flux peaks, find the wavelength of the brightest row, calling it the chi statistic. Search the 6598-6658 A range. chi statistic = 6627.78 A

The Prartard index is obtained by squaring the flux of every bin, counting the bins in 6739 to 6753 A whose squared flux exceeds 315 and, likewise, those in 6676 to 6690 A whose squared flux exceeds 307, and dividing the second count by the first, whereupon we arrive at 3.0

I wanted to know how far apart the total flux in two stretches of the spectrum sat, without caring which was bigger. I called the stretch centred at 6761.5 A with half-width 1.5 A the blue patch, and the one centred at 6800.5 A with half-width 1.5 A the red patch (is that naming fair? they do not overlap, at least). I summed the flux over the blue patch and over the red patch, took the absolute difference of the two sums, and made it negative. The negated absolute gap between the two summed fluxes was -0.15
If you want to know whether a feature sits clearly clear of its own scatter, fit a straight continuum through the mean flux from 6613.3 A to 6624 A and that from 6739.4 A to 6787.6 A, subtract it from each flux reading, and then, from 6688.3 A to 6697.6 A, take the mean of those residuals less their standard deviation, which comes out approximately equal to 0.9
